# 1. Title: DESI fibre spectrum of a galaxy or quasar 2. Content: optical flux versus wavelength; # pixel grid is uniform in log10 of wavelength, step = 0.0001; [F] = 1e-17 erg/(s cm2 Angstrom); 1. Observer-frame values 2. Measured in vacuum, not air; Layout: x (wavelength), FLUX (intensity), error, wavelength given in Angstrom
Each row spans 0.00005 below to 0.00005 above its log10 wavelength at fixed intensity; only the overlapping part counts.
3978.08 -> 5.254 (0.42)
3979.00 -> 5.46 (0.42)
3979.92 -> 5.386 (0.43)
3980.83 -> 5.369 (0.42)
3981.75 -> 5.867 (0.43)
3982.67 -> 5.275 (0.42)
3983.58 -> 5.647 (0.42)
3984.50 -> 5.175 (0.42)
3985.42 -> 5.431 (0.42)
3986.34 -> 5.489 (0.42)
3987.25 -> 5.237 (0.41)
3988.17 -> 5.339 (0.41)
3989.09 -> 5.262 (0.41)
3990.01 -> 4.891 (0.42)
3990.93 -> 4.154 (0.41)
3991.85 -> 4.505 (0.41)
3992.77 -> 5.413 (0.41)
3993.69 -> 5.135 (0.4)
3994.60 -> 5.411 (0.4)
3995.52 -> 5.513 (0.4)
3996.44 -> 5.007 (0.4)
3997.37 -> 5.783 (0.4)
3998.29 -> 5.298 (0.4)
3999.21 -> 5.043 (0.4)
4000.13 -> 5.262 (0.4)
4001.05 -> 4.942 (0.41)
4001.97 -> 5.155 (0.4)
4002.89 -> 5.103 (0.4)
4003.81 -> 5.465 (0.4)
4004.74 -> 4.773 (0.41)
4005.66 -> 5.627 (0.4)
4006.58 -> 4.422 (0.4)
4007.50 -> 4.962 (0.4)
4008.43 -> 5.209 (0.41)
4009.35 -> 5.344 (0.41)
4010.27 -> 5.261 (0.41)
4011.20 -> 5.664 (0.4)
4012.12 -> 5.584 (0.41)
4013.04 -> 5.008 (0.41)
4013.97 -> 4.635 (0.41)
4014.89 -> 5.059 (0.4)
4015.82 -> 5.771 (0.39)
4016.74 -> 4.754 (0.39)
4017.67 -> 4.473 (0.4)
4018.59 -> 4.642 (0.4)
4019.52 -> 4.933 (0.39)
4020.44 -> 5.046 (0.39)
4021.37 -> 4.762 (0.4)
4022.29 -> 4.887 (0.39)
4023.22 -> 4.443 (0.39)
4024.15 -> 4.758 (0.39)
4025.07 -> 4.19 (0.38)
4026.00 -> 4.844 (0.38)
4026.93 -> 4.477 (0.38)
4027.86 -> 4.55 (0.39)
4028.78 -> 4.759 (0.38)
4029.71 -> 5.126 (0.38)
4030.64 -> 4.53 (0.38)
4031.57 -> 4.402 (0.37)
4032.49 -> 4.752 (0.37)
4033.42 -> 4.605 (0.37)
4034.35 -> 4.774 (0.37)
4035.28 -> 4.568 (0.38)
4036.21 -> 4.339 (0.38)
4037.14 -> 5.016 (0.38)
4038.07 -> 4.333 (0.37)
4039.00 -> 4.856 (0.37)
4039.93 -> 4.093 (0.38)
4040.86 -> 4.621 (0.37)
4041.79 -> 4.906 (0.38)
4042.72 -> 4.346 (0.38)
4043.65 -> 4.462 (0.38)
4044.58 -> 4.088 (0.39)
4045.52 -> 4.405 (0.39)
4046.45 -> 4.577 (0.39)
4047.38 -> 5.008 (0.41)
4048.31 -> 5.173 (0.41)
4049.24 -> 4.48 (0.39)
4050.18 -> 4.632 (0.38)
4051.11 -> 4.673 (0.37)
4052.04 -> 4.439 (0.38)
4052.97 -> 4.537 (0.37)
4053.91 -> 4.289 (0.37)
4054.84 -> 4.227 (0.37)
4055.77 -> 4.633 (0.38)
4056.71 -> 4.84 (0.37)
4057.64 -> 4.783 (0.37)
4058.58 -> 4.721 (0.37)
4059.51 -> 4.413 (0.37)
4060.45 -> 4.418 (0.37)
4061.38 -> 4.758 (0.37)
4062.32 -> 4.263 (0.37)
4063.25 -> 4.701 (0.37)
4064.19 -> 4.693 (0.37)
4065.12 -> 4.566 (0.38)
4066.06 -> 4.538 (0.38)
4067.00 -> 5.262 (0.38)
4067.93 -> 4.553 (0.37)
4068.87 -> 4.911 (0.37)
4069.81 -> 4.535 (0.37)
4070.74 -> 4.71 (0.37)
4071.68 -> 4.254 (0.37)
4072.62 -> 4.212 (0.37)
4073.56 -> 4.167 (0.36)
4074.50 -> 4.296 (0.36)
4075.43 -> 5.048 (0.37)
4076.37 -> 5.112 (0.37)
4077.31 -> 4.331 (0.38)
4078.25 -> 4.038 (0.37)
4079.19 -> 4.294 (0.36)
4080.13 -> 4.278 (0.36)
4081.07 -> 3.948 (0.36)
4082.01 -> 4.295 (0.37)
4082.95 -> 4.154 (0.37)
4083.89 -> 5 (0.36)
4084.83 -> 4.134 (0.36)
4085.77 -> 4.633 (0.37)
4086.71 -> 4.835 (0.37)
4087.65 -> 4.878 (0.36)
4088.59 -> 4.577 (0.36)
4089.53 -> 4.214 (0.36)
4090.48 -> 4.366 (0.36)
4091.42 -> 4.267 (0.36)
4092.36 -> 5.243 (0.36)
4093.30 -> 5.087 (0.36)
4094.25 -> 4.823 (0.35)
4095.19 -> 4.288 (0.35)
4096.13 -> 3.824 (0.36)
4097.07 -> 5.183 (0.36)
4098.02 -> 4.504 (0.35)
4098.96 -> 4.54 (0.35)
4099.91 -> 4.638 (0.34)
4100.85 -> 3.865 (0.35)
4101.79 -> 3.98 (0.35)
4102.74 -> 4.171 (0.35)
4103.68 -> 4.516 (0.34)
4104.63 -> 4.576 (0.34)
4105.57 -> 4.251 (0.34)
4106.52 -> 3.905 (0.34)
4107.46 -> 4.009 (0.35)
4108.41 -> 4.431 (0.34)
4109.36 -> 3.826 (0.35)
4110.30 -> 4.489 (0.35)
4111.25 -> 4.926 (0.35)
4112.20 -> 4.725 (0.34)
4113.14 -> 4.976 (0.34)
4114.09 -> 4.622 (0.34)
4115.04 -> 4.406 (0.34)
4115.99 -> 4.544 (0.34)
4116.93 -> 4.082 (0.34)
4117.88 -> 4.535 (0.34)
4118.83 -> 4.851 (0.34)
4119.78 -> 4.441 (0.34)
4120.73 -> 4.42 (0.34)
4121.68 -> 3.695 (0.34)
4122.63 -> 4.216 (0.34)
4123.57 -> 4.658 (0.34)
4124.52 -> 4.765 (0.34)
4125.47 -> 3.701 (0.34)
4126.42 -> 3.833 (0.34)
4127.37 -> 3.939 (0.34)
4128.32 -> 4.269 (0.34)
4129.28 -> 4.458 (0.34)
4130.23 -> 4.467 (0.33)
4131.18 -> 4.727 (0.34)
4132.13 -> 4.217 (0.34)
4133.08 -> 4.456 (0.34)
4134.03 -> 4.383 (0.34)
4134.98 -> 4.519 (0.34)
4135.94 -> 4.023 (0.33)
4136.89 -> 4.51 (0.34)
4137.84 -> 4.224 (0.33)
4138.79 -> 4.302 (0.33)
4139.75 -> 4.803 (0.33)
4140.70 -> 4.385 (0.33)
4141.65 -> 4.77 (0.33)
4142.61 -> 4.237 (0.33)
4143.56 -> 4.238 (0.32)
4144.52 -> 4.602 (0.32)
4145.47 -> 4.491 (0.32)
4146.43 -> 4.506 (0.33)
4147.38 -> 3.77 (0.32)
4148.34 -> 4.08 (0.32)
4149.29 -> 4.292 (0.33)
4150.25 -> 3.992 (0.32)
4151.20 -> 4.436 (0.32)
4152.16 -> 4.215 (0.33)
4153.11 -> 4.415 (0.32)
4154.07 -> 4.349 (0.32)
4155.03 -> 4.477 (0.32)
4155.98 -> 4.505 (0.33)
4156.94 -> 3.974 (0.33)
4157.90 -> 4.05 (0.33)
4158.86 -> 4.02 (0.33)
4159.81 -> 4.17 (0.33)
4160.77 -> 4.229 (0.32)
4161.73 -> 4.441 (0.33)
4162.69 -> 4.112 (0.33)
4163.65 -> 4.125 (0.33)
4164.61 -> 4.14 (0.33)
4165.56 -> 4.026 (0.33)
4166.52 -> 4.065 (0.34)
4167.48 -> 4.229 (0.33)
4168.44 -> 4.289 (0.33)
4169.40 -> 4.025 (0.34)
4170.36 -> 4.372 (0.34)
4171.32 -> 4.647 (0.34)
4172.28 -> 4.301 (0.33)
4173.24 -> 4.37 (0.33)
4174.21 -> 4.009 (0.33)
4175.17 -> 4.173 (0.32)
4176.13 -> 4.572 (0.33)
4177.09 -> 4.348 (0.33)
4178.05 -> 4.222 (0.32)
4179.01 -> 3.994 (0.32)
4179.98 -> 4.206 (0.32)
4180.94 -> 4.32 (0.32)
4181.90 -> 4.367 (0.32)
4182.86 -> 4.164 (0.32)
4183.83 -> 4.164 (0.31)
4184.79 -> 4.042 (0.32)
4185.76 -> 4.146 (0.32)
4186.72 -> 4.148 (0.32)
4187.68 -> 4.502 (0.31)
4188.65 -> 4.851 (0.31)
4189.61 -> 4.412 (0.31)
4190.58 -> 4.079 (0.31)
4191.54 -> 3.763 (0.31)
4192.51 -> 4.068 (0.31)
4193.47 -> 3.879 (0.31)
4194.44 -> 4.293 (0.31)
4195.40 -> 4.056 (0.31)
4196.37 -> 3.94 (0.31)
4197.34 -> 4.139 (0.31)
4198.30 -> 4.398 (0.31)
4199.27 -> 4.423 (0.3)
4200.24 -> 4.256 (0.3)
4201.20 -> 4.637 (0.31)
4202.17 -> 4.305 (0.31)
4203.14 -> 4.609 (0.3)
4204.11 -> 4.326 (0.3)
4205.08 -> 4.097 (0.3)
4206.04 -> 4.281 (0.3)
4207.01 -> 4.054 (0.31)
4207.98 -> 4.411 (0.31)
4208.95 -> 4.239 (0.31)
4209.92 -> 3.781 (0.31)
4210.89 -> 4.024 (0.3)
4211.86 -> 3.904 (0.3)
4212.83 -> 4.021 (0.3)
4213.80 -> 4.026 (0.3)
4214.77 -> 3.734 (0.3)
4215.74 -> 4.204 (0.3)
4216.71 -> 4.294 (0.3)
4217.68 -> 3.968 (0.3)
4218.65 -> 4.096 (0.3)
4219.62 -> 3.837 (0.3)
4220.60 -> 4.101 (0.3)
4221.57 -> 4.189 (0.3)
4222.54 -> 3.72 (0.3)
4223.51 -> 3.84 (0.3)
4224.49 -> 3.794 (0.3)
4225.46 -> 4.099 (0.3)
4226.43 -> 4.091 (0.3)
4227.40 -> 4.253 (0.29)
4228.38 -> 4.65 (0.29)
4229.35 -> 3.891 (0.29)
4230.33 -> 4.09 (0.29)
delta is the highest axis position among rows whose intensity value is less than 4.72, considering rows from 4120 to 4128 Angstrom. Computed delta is 4127.37 Angstrom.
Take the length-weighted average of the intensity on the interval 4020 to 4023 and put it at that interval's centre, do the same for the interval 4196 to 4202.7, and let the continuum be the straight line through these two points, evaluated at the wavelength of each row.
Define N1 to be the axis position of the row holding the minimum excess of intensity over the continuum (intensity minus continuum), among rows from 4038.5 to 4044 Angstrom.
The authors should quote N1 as 4039.93 Angstrom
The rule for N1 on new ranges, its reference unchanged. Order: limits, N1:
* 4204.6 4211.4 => 4209.92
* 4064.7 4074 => 4073.56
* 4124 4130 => 4125.47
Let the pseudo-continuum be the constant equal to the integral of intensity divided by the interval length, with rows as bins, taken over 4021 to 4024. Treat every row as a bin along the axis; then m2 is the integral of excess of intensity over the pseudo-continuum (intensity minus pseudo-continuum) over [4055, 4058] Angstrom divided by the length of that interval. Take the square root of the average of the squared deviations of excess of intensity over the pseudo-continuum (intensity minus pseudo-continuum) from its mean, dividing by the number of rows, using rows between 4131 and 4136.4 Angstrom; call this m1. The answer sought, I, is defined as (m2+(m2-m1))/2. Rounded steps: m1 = 0.223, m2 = 0.0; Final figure -0.11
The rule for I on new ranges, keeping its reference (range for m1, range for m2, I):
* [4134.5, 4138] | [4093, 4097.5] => -0.18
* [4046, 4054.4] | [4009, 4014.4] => 0.42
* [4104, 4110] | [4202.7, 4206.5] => -0.51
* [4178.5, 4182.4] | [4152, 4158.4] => -0.49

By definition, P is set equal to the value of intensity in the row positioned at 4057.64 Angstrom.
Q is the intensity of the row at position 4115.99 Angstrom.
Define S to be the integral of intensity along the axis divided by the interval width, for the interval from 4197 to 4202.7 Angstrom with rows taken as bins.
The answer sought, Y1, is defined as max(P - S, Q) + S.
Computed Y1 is 8.9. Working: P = 4.783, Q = 4.544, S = 4.4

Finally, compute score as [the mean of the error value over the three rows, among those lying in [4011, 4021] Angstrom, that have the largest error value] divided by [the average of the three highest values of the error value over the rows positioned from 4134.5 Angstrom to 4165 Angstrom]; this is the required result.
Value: 1.22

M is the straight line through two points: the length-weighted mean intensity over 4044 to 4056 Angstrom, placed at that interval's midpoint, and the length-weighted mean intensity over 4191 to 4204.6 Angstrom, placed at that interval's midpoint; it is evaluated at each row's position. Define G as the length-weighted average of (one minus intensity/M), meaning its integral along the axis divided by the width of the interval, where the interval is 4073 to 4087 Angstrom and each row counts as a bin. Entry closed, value 0.011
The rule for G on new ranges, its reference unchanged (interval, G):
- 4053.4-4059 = -0.010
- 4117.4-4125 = -0.013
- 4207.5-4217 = 0.031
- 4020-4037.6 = -0.017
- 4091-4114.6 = -0.008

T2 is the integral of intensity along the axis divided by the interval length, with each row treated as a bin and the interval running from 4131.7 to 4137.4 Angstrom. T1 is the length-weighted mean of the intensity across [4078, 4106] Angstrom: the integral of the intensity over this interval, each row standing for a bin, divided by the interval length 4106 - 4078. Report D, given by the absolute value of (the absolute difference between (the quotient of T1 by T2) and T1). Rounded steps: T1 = 4.45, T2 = 4.35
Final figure 3.4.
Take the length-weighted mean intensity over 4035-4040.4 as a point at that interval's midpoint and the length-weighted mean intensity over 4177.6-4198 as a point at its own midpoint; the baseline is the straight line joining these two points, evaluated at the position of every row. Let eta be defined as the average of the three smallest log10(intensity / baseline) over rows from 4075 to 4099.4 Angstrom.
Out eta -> -0.051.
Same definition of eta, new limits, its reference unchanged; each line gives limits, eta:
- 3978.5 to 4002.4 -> -0.013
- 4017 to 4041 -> -0.033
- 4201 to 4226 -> -0.041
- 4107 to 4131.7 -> -0.065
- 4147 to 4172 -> -0.038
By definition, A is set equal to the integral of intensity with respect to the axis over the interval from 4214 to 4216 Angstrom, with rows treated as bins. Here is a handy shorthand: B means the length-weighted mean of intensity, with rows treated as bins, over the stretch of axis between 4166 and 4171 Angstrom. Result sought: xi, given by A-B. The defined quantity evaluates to 4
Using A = 8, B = 4.21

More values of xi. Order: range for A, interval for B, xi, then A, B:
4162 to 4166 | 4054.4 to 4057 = 12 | 16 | 4.55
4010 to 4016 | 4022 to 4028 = 27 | 32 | 4.58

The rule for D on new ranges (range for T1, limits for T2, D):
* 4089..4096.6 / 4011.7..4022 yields 3.6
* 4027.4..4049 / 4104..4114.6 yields 3.6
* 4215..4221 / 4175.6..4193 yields 3.1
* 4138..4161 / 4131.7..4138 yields 3.3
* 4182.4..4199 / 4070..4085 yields 3.2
